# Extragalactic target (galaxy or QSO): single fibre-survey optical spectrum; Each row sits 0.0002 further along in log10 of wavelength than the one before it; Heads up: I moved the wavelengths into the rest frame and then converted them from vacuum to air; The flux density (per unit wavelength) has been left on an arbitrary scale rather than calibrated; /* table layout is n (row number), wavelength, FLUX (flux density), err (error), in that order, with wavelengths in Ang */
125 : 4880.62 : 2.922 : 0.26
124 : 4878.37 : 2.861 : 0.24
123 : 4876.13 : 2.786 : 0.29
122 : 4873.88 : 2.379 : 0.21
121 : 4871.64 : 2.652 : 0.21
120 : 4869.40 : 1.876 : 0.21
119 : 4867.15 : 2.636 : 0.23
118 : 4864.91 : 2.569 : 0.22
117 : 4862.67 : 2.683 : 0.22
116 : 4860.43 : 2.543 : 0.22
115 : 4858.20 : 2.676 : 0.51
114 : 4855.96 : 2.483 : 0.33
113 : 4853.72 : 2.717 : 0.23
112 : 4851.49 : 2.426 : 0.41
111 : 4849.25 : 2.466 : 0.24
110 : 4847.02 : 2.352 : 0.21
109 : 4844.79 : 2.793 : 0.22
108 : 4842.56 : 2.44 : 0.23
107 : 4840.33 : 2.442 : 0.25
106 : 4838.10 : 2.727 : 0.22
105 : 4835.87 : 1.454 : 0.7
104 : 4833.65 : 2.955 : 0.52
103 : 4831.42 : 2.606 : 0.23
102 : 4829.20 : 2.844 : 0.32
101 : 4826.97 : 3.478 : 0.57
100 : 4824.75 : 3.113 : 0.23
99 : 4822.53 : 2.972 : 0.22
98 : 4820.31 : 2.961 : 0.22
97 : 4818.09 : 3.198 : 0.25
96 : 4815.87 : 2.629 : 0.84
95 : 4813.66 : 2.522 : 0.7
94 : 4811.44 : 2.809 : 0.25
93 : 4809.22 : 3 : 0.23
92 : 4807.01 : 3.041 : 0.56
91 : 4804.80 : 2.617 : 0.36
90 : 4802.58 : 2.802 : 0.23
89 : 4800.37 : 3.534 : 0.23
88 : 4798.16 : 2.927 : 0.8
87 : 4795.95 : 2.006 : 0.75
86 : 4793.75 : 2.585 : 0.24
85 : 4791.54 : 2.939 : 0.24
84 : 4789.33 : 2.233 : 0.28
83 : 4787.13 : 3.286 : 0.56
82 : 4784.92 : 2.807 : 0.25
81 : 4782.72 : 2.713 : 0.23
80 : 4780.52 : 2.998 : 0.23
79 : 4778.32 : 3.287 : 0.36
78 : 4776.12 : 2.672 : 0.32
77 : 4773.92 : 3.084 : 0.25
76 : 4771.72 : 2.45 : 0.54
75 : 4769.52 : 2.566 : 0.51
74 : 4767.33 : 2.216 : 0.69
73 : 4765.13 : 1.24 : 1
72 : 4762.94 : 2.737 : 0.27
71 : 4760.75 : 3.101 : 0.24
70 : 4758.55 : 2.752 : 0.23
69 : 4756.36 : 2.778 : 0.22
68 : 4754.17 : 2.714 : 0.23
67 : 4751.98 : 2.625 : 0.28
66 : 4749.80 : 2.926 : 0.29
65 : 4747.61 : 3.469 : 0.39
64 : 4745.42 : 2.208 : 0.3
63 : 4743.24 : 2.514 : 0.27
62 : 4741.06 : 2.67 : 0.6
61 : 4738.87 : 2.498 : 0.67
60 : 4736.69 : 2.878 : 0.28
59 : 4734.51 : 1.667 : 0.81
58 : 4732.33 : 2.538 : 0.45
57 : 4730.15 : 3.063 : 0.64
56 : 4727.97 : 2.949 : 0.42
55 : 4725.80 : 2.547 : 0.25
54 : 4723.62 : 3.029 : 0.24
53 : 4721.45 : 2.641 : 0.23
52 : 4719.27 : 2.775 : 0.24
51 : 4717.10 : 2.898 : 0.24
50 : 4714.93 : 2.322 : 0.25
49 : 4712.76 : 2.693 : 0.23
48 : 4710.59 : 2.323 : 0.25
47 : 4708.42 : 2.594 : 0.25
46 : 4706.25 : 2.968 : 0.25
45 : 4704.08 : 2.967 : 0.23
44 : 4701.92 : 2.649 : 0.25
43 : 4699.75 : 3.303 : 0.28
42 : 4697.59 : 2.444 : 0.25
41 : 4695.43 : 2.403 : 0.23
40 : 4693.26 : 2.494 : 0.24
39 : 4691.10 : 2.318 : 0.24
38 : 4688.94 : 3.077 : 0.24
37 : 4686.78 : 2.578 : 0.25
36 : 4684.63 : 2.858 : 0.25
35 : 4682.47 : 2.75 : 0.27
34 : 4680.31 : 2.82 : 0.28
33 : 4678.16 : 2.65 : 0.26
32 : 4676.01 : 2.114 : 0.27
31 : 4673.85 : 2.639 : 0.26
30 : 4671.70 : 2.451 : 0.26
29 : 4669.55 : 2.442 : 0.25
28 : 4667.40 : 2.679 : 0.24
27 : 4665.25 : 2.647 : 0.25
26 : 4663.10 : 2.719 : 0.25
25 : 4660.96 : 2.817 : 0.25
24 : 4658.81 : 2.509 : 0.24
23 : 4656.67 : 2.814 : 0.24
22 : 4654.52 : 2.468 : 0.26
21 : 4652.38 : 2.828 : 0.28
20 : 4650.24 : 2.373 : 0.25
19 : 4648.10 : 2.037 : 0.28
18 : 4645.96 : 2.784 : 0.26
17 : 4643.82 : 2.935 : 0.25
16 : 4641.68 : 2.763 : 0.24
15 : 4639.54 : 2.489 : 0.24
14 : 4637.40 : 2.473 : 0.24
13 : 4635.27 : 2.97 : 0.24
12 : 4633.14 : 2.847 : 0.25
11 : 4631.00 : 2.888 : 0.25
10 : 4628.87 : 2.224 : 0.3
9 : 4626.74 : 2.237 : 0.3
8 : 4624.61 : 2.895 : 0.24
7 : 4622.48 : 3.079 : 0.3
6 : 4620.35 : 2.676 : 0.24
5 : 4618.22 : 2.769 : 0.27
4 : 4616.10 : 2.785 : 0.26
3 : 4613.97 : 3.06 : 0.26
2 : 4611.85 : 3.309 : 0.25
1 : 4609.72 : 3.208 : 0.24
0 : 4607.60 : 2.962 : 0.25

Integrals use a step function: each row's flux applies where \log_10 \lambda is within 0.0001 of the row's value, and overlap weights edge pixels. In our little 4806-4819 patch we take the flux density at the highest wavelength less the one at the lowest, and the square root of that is 0.4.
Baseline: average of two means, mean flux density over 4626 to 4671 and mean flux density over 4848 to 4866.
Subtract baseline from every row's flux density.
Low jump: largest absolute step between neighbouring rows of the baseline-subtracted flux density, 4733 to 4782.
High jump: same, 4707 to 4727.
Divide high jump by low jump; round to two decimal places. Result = 0.38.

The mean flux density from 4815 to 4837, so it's 2.82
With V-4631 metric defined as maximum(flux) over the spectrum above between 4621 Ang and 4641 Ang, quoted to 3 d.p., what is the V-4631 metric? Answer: 3.079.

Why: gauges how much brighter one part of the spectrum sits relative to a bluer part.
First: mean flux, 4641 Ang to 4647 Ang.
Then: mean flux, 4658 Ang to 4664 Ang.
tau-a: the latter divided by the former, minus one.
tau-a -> -0.05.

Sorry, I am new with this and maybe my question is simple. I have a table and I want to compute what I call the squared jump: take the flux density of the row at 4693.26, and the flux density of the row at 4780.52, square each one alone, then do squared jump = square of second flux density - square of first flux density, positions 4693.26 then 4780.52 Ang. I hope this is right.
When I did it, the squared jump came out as 2.8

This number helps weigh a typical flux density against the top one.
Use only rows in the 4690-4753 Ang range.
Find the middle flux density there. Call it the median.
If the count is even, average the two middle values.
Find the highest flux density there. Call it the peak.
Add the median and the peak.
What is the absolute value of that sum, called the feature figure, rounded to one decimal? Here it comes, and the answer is 6.1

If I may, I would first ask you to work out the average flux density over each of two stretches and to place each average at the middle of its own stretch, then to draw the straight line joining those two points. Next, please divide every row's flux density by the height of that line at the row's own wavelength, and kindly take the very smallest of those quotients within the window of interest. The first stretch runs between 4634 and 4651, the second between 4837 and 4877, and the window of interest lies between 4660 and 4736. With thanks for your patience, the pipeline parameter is 0.65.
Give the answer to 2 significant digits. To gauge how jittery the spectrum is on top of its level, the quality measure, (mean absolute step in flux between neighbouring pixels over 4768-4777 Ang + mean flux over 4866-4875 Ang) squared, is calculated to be 7.7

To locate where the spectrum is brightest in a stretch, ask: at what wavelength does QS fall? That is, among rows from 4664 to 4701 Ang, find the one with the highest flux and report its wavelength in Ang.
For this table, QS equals 4699.75 Ang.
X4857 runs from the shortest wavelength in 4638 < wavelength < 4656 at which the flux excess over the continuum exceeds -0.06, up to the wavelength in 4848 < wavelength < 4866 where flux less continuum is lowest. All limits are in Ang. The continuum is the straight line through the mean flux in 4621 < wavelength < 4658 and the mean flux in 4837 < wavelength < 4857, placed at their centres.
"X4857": 209.8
